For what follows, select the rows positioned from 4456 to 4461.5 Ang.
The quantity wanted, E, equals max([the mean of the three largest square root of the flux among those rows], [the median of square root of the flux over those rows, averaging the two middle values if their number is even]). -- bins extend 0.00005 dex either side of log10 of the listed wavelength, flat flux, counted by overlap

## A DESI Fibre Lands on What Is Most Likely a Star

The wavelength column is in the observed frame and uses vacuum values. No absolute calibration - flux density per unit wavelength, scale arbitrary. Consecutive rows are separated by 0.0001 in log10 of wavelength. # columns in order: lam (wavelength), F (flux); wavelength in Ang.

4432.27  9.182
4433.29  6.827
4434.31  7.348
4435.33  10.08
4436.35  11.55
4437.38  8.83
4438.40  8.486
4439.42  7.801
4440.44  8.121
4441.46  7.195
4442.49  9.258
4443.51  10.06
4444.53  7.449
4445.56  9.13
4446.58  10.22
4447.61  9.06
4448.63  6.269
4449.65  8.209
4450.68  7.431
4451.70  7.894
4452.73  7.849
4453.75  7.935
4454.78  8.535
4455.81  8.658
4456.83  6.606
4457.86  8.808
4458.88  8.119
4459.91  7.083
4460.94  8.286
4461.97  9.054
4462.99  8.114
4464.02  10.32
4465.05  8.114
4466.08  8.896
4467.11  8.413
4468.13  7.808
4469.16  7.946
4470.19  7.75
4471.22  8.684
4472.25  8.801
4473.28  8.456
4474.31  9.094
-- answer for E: 2.90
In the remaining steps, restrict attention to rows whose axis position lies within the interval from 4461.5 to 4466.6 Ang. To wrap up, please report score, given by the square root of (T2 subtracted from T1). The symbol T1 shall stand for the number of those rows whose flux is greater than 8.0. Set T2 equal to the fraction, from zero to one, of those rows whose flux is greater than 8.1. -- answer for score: 2.00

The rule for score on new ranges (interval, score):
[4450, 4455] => 0.89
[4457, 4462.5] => 1.79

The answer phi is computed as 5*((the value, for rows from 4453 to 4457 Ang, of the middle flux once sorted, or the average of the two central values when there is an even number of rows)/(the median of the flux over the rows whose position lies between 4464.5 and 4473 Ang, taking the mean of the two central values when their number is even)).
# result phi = 5.0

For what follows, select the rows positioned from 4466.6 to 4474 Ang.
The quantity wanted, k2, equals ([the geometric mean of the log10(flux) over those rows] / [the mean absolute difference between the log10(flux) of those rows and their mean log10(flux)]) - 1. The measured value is 46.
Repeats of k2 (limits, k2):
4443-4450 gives 15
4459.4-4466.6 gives 24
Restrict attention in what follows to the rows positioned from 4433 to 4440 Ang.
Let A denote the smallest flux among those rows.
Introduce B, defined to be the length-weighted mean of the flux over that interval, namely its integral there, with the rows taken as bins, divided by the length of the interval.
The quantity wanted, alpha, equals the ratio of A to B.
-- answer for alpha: 0.78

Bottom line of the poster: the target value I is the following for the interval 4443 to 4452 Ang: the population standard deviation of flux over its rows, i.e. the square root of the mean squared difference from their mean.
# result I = 1.2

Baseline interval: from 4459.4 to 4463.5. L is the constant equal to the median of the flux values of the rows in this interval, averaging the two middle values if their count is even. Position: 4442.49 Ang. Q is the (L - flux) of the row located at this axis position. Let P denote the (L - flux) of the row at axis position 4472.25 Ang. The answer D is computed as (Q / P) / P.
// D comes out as -3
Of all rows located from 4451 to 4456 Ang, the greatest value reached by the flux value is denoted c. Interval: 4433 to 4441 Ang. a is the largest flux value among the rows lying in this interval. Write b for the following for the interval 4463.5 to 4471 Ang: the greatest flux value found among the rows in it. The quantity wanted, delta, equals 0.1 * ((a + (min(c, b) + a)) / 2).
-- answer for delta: 1.59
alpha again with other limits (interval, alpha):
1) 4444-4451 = 0.76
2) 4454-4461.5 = 0.82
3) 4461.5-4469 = 0.90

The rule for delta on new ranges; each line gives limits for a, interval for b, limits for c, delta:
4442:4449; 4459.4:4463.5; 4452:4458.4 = 1.46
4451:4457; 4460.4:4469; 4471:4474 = 1.31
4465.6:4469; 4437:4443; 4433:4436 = 1.35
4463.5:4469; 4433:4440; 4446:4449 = 1.54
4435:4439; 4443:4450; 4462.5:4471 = 1.67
